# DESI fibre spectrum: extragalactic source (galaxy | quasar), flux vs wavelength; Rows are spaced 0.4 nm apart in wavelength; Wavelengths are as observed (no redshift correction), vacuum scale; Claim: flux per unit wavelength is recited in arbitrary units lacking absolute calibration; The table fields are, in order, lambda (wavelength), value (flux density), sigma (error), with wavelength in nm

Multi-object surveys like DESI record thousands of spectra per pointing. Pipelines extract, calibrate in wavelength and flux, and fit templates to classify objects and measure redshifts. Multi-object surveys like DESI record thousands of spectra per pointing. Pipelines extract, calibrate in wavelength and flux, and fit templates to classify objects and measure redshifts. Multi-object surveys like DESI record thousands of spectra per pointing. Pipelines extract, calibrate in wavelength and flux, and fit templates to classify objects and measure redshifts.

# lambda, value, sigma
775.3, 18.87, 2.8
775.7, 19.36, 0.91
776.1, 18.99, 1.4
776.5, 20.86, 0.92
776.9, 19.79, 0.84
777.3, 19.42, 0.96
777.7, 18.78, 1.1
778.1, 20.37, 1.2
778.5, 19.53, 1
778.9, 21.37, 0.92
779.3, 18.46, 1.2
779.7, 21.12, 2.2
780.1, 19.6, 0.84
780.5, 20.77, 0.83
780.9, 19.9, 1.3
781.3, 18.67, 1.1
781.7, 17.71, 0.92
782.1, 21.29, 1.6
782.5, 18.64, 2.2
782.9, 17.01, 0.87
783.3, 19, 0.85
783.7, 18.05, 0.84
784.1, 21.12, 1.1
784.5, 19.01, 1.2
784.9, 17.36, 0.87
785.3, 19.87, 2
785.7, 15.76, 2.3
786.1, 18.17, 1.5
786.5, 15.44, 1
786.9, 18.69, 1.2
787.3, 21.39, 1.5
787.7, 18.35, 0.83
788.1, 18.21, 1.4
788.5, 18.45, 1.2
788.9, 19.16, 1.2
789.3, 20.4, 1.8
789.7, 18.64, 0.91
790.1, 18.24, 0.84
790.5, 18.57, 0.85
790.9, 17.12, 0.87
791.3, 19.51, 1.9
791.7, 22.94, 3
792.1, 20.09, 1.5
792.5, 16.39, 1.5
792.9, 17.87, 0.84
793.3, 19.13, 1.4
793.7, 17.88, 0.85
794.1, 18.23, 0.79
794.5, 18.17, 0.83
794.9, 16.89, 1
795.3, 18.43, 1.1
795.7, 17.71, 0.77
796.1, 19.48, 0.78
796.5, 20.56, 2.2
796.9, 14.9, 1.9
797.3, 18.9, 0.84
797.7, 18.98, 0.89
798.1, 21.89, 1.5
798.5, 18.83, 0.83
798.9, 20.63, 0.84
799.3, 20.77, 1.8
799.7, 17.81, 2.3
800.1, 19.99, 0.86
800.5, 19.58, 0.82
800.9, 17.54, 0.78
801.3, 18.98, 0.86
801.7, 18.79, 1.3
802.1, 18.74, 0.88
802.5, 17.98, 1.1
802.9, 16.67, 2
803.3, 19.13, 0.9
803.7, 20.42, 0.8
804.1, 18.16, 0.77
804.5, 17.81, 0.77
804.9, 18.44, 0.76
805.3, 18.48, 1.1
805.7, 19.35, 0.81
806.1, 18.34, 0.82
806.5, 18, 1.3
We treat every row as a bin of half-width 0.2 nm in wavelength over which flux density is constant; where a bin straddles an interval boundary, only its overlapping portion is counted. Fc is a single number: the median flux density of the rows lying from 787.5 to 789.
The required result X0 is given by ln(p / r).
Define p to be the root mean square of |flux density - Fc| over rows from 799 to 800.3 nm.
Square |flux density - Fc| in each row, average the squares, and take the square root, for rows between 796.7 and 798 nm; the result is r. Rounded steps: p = 1.68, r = 2.07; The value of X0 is -0.2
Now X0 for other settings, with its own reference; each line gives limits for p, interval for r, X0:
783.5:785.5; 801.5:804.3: 0.3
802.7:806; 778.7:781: -0.7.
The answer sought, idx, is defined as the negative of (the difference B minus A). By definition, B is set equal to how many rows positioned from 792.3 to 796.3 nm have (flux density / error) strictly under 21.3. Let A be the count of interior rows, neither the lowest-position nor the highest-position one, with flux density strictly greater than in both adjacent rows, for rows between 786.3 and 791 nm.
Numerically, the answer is -3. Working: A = 3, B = 6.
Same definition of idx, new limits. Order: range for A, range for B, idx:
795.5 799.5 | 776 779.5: -4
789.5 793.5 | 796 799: -1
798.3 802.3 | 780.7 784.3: -4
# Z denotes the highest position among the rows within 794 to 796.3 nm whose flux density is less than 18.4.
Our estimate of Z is 795.7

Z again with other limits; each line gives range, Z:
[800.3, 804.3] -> 804.1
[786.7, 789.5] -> 788.1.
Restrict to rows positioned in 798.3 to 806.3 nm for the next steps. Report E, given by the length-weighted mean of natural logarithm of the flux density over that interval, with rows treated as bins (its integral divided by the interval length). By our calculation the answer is 2.93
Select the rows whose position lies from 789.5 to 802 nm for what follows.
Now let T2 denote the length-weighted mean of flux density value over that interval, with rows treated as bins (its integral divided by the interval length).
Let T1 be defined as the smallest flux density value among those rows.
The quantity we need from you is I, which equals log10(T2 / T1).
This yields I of 0.101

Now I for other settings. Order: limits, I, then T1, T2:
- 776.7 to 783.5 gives 0.059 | 17.01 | 19.5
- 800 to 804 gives 0.051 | 16.67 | 18.7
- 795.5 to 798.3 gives 0.104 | 14.9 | 18.9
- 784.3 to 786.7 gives 0.057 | 15.44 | 17.6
